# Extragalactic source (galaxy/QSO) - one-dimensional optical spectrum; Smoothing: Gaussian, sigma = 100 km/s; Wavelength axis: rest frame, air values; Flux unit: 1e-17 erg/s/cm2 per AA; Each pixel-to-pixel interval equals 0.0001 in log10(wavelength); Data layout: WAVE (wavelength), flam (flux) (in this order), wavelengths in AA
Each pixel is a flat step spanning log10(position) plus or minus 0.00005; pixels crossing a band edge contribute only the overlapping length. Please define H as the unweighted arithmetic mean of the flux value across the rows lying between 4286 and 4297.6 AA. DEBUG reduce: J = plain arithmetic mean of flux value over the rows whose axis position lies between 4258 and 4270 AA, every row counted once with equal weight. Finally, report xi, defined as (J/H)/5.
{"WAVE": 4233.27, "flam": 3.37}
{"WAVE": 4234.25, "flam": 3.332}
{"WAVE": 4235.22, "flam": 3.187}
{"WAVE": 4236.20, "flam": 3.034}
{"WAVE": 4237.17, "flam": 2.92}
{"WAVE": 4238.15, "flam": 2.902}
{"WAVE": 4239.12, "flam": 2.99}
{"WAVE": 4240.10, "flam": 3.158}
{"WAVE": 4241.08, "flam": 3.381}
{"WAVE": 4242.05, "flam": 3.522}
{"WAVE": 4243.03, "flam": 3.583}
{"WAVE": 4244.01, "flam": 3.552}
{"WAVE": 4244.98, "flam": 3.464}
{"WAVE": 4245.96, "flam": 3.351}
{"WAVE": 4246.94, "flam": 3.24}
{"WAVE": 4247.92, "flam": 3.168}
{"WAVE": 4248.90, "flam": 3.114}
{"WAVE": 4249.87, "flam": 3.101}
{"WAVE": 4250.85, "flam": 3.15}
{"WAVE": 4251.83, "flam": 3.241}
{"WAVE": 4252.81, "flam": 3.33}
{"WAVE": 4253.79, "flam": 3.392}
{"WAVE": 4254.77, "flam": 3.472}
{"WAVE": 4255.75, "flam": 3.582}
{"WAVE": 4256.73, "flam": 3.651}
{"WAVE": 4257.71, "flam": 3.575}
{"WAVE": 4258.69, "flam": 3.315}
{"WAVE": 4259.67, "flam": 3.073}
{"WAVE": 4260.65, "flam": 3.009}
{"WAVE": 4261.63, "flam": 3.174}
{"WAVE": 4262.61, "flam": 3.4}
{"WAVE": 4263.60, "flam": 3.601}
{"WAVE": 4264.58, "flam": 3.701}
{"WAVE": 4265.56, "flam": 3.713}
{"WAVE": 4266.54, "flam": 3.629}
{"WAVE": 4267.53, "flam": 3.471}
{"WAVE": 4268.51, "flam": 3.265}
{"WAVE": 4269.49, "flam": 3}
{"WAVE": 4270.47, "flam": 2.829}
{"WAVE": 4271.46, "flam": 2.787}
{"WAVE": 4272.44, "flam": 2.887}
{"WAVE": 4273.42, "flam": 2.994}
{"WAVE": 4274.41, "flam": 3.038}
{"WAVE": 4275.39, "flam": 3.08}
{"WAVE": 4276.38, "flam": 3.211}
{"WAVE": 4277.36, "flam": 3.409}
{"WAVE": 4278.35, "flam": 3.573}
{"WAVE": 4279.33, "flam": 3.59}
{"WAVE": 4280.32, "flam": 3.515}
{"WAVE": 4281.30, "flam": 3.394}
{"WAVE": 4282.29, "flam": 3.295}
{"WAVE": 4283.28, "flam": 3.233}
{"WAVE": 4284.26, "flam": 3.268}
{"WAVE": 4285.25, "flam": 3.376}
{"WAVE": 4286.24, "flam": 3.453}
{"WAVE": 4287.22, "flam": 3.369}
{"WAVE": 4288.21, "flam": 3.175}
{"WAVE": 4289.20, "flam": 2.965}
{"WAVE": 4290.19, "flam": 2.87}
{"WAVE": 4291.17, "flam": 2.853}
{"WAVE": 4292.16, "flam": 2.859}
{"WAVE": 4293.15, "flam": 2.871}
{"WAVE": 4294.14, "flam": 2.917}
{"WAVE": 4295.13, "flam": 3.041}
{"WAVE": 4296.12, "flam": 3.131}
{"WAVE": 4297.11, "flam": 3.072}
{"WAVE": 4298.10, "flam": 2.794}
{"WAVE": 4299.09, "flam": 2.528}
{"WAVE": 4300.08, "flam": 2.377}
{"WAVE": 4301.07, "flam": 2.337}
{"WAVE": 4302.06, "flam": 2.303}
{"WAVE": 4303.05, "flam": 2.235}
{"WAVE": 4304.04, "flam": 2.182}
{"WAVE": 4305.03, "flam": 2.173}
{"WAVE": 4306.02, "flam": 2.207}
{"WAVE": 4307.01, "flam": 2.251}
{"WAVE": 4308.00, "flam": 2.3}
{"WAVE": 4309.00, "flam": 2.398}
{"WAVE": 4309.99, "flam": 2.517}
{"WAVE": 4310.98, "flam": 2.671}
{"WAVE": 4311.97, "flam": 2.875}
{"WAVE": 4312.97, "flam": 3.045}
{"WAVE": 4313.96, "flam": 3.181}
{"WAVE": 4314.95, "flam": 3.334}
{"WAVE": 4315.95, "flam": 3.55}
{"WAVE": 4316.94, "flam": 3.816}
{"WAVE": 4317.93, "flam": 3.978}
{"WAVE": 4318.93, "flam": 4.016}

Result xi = 0.22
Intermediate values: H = 3.05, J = 3.36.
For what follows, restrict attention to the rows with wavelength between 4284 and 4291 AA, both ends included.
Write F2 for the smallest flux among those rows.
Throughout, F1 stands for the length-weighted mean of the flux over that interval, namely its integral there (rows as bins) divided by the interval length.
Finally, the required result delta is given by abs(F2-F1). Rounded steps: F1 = 3.2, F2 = 2.87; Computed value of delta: 0.32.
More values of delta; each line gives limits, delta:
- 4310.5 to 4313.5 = 0.20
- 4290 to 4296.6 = 0.08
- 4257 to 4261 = 0.27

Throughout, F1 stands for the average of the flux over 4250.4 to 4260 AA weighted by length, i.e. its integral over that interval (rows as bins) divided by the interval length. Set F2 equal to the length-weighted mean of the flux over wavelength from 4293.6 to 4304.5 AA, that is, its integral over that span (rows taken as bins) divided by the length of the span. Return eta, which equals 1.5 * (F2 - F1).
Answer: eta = -1.1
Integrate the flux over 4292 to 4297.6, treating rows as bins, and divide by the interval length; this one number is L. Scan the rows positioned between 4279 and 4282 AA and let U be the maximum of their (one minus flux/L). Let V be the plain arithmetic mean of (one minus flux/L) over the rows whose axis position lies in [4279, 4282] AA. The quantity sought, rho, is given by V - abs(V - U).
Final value -0.21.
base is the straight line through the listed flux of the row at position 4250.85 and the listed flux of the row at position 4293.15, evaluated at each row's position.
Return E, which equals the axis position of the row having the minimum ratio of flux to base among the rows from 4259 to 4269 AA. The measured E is 4260.65 AA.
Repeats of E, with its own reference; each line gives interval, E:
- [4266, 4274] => 4271.46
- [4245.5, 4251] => 4249.87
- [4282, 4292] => 4291.17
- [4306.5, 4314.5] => 4307.01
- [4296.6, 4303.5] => 4303.05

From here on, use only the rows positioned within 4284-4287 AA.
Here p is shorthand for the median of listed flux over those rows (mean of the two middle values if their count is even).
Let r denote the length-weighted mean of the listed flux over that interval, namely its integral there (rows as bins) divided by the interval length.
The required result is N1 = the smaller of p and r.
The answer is 3.37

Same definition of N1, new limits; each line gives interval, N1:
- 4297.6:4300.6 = 2.53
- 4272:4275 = 2.98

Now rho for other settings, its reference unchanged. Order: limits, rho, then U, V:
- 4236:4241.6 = -0.08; 0.03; -0.03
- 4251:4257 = -0.22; -0.09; -0.15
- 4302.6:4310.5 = 0.20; 0.27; 0.24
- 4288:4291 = -0.05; 0.04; -0.01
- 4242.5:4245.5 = -0.21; -0.16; -0.18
